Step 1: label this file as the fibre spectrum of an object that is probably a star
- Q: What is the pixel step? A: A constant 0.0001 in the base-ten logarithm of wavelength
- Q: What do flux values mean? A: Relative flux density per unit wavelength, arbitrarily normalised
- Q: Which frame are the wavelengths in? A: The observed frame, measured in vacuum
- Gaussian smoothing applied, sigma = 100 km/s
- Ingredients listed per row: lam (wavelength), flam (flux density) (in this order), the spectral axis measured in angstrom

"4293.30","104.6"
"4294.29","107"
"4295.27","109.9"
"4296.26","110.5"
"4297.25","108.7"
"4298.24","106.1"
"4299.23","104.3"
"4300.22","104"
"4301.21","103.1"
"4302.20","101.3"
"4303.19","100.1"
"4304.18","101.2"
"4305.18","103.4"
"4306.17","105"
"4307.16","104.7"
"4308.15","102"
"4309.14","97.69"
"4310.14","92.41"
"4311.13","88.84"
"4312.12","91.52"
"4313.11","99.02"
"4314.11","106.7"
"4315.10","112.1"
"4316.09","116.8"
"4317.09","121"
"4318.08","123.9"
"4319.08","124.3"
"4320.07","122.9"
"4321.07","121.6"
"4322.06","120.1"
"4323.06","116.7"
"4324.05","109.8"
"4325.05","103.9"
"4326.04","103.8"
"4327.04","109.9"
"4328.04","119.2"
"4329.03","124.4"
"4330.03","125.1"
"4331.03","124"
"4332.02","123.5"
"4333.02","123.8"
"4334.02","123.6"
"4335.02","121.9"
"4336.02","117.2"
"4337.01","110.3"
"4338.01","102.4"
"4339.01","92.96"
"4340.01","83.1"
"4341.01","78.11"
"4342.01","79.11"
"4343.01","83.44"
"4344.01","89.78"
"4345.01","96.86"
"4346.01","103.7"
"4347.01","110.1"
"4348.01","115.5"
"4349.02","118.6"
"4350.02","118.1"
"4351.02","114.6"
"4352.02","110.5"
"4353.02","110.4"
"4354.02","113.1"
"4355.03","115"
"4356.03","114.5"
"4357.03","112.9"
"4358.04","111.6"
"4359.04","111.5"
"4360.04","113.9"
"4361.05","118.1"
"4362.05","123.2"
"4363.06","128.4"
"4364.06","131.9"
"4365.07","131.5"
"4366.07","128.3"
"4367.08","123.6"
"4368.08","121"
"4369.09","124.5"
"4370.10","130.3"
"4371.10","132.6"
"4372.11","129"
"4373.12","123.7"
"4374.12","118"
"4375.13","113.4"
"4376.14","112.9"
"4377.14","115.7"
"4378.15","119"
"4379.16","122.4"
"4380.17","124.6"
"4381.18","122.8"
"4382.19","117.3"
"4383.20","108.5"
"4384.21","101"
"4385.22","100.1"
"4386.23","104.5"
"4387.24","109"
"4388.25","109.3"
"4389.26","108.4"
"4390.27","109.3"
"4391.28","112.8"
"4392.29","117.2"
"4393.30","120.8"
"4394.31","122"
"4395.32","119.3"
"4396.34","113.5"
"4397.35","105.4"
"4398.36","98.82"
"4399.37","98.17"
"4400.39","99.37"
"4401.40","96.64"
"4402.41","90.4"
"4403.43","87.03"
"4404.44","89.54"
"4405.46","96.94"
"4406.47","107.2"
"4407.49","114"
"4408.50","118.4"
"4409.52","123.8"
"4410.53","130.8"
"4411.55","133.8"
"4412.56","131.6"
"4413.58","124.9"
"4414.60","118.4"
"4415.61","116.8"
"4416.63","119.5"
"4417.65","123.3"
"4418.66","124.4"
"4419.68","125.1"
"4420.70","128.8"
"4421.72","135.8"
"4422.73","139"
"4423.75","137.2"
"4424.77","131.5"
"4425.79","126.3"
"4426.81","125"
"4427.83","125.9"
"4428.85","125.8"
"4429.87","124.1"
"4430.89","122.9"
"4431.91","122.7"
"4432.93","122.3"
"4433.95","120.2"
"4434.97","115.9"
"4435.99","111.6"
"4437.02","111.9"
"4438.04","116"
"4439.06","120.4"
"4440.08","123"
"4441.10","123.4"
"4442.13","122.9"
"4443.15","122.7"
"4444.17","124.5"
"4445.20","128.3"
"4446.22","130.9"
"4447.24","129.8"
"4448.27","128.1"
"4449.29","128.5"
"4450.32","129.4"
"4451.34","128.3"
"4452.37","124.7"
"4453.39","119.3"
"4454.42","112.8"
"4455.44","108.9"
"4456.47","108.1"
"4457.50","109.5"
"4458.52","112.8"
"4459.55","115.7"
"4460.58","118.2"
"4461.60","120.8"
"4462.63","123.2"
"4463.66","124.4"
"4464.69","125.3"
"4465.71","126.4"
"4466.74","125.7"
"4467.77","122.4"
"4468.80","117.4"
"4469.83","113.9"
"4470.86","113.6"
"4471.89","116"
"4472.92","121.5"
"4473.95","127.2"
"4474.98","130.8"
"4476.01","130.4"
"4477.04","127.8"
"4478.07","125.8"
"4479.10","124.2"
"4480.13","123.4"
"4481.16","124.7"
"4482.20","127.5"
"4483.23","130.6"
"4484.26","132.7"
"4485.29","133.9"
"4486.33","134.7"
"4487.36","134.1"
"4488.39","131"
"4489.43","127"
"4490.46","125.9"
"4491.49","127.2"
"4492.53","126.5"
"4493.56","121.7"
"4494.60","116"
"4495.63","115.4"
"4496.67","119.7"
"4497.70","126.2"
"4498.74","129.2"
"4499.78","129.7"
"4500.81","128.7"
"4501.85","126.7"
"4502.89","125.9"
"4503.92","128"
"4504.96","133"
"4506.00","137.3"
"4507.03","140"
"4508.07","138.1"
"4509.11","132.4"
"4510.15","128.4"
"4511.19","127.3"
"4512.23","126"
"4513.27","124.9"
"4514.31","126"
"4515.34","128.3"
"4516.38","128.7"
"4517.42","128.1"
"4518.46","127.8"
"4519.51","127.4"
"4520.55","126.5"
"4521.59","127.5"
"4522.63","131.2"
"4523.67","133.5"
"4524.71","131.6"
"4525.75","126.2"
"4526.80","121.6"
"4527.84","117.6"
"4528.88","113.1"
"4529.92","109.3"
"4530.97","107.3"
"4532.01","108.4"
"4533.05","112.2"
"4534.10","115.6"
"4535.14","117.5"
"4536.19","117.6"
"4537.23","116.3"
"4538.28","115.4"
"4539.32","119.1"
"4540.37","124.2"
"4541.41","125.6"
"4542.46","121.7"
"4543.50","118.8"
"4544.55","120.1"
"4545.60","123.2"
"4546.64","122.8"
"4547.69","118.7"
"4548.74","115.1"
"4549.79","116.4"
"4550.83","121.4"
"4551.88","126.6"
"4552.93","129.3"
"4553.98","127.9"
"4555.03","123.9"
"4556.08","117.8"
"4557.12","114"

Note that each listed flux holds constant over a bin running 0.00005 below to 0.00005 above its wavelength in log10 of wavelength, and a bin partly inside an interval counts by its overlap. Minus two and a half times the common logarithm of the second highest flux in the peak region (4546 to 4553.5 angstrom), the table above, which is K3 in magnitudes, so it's -5.26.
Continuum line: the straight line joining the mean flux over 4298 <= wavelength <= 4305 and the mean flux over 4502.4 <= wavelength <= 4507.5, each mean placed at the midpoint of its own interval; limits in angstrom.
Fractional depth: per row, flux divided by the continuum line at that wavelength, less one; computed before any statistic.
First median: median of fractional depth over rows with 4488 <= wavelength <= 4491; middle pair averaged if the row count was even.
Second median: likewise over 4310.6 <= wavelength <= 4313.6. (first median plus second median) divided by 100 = -0.0015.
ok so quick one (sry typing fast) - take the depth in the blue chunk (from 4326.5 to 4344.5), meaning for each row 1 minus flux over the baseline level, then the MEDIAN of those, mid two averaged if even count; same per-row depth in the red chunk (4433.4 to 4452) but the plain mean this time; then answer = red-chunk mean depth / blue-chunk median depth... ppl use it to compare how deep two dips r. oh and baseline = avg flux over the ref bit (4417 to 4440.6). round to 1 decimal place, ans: 0.1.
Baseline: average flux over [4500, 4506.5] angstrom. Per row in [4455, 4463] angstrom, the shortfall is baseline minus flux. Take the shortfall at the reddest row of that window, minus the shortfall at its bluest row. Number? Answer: -14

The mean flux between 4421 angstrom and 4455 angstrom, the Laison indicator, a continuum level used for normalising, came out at 125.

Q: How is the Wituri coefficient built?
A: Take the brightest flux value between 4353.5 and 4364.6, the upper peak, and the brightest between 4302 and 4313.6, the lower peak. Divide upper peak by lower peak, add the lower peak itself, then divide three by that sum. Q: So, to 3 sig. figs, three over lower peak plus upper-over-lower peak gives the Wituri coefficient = 0.0282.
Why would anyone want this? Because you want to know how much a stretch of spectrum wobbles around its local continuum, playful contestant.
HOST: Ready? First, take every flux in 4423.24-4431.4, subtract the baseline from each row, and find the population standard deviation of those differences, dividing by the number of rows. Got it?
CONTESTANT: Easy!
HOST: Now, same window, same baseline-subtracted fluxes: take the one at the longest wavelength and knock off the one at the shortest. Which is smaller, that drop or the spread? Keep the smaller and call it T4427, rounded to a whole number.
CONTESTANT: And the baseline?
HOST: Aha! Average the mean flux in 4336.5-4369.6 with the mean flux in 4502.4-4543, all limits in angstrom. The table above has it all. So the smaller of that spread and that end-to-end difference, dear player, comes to -14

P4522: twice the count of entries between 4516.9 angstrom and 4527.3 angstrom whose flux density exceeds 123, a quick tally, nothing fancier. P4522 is 18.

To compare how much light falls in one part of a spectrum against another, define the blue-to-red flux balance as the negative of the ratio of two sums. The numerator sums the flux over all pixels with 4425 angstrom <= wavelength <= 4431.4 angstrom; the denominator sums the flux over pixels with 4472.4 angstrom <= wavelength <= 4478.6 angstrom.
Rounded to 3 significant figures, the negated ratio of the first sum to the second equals -0.982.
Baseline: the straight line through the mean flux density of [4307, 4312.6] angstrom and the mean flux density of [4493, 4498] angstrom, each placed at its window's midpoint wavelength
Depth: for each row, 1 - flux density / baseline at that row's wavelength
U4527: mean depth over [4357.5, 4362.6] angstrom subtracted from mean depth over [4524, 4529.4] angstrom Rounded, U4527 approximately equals 0.14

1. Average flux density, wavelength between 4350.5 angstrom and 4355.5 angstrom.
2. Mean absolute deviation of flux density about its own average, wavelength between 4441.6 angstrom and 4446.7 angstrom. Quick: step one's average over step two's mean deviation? 38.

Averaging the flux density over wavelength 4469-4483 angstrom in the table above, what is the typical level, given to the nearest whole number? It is 124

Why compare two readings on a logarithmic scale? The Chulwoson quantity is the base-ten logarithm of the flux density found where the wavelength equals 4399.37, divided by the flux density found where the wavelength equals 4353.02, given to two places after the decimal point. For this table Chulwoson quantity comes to -0.05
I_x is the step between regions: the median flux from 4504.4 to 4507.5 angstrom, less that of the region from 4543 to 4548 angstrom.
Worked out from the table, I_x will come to 17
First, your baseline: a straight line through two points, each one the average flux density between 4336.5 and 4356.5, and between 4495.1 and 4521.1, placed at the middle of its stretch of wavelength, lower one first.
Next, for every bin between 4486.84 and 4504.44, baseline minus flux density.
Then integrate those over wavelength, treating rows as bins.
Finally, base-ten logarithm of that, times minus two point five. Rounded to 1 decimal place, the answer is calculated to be -2.6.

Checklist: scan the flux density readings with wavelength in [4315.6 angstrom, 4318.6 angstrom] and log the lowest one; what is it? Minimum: 116.8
